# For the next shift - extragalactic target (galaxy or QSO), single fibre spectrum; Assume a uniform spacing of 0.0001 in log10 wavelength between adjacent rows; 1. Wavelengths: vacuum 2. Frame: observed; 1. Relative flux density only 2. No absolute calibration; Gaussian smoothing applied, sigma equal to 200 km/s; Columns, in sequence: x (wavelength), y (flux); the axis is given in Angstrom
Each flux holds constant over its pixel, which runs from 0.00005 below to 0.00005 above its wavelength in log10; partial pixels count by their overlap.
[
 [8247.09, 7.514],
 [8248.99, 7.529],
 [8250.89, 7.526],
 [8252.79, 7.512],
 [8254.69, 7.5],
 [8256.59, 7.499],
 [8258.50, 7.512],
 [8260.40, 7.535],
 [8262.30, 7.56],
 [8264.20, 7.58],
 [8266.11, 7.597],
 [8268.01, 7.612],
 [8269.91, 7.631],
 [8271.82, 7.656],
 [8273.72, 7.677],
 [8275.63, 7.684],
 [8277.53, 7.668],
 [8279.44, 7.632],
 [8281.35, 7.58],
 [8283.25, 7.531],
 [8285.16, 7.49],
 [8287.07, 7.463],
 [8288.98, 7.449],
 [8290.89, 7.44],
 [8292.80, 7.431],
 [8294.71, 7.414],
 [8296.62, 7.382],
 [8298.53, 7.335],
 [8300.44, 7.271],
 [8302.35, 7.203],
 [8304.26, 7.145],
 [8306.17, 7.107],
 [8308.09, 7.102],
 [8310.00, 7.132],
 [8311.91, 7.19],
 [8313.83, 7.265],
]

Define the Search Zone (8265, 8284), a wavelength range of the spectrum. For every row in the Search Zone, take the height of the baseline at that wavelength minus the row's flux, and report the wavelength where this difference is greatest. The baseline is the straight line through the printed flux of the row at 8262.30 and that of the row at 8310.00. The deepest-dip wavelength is 8266.11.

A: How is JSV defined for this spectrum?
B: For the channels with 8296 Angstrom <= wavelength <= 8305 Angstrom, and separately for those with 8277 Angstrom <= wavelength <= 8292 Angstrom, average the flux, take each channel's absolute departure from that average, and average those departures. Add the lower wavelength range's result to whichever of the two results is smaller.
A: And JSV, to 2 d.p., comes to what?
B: 0.14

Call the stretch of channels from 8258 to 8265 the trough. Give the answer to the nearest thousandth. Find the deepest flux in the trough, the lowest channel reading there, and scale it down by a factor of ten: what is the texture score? 0.751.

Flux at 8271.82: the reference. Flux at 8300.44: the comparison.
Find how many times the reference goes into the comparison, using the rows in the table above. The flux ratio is 0.95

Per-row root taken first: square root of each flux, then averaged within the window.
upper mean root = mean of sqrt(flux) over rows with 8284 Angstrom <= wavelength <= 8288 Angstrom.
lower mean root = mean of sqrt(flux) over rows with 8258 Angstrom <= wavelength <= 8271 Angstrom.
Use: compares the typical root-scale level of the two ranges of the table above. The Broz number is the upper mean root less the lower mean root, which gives -0.02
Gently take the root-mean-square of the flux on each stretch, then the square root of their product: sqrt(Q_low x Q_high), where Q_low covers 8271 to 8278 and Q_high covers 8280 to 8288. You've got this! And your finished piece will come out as 7.59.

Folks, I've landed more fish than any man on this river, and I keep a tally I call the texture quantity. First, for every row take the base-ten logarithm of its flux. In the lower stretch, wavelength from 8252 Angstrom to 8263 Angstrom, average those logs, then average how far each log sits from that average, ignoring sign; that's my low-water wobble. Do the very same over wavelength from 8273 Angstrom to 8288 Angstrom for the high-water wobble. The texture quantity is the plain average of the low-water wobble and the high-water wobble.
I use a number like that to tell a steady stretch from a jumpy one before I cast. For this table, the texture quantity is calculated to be 0.0027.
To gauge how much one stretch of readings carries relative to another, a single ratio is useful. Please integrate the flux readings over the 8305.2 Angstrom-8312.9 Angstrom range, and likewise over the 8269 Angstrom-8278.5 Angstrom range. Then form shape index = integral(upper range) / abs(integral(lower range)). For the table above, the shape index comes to 0.75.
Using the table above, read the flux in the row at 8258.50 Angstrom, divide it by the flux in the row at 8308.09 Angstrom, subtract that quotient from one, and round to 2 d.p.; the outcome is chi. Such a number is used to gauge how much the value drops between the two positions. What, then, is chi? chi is -0.06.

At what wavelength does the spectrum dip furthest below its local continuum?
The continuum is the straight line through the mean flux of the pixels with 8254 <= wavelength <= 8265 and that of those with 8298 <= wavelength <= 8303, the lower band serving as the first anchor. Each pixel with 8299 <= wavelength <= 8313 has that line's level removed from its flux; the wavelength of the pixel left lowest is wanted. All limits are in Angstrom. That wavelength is 8306.17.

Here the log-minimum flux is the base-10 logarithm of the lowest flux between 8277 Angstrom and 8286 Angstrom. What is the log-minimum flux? 0.874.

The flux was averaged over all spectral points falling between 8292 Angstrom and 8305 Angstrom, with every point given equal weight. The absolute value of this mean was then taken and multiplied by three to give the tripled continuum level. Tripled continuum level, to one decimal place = 21.9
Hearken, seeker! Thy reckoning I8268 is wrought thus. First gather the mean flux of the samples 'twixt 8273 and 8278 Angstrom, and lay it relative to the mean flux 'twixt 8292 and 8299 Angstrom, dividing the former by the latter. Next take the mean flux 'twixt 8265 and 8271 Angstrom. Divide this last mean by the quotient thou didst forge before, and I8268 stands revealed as 7.33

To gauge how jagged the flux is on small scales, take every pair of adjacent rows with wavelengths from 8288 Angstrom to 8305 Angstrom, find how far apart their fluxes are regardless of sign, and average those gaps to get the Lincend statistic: 0.038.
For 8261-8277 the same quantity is 0.018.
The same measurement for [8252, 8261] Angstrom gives 0.012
